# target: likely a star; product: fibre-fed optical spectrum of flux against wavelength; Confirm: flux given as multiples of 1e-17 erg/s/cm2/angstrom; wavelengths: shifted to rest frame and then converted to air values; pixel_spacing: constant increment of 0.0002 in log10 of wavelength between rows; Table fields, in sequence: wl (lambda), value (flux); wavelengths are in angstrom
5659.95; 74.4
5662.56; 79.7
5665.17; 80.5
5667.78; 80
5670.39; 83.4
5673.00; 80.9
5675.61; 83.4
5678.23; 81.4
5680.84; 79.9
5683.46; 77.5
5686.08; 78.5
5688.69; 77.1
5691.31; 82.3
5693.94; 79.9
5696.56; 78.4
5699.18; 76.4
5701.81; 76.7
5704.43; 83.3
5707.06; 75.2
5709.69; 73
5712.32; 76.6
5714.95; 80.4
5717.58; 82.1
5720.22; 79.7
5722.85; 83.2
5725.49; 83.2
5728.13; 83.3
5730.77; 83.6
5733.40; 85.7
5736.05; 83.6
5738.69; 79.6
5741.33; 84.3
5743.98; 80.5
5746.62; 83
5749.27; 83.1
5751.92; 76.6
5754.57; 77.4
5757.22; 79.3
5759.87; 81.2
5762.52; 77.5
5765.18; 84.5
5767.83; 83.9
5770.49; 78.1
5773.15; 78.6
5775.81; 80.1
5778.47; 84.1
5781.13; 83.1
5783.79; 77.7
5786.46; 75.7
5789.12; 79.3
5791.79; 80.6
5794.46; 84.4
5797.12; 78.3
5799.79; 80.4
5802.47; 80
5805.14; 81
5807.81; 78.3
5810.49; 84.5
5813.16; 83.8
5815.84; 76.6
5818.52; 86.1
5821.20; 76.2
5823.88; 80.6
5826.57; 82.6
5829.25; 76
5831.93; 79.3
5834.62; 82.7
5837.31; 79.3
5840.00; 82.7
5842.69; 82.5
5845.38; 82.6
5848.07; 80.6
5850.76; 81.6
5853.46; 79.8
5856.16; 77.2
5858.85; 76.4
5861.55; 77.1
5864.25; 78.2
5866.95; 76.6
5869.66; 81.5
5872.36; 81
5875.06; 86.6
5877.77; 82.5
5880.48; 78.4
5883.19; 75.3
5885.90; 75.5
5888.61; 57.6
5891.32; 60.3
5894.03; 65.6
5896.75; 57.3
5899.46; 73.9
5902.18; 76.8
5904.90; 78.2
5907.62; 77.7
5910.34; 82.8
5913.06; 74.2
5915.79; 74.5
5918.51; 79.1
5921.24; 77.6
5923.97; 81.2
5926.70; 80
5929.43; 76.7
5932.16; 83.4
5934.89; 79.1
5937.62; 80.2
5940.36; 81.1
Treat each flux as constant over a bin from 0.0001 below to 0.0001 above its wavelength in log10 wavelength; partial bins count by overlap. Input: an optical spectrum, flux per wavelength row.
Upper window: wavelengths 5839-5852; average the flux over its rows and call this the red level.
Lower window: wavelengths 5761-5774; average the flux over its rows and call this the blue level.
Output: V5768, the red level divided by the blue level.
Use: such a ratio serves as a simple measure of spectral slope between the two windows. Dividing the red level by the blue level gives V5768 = 1.02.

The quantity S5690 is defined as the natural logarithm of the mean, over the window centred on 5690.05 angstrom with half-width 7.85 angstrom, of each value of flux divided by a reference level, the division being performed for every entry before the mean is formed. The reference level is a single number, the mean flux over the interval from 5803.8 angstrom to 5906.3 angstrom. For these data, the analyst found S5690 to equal 0.02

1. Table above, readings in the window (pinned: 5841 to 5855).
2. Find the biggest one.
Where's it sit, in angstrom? 5845.38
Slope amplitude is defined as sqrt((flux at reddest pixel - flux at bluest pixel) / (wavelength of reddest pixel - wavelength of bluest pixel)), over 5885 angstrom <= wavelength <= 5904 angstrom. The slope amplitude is 0.28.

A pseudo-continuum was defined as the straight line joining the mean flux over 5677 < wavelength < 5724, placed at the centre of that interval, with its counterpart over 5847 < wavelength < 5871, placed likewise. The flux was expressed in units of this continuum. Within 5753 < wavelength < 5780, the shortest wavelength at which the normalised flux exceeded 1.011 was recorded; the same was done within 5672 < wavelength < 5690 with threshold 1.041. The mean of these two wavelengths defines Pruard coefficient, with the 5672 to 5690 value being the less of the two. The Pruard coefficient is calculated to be 5717.7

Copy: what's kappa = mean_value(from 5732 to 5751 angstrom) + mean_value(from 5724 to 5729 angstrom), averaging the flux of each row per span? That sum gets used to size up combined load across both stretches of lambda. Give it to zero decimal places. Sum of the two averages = 166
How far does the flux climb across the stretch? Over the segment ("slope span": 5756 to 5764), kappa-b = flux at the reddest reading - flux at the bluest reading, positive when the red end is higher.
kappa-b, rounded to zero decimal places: -2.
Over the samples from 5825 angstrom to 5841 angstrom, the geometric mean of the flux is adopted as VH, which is 80.4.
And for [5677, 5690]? 78.9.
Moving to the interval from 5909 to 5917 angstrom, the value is 77.1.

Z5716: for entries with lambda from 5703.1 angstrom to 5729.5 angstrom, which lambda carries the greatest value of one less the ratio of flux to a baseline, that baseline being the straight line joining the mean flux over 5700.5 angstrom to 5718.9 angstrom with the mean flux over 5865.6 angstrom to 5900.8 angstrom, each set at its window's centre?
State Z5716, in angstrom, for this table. 5709.69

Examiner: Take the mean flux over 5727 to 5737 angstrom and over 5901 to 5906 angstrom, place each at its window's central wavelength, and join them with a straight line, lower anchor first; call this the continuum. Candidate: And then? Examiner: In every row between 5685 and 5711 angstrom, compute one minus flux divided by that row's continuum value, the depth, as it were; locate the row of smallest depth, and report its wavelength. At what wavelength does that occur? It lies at 5704.43 angstrom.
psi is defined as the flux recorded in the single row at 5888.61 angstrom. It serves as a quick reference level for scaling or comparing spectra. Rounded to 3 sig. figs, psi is 57.6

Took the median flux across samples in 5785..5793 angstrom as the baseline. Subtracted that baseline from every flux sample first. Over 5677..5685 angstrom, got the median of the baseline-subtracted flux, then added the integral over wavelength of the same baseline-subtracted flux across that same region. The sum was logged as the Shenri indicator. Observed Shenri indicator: 3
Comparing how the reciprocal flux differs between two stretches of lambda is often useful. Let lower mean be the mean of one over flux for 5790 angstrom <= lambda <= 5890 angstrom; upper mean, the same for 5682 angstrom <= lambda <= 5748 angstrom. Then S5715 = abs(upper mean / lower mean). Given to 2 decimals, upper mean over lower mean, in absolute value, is 0.99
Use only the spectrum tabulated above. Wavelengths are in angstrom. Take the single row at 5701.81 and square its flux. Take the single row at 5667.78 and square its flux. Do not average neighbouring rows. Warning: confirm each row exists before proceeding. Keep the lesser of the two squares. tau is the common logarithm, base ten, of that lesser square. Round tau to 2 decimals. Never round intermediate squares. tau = 3.77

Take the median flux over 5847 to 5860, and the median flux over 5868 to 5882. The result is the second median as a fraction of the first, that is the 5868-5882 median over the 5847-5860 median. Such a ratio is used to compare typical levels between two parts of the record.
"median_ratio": 1.02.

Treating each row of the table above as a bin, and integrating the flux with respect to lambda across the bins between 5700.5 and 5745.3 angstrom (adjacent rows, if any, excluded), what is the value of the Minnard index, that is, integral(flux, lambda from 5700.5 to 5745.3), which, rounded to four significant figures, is 3621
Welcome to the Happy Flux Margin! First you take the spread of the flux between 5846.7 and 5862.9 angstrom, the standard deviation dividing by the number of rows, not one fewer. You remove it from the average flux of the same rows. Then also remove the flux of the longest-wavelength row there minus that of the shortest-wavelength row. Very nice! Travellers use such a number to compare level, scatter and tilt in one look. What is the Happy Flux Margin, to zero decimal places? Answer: 80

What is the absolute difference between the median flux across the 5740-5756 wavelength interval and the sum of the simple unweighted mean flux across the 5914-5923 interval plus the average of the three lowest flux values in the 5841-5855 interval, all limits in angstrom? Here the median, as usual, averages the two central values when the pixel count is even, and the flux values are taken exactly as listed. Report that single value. 76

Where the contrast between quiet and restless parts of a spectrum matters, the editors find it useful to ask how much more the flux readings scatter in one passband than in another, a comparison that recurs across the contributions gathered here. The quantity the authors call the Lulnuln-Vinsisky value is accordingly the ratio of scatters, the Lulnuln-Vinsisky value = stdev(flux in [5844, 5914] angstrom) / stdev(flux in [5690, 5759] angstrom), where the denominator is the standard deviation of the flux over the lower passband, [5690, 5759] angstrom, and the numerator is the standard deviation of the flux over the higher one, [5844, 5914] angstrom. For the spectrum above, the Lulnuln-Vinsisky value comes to 2.3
